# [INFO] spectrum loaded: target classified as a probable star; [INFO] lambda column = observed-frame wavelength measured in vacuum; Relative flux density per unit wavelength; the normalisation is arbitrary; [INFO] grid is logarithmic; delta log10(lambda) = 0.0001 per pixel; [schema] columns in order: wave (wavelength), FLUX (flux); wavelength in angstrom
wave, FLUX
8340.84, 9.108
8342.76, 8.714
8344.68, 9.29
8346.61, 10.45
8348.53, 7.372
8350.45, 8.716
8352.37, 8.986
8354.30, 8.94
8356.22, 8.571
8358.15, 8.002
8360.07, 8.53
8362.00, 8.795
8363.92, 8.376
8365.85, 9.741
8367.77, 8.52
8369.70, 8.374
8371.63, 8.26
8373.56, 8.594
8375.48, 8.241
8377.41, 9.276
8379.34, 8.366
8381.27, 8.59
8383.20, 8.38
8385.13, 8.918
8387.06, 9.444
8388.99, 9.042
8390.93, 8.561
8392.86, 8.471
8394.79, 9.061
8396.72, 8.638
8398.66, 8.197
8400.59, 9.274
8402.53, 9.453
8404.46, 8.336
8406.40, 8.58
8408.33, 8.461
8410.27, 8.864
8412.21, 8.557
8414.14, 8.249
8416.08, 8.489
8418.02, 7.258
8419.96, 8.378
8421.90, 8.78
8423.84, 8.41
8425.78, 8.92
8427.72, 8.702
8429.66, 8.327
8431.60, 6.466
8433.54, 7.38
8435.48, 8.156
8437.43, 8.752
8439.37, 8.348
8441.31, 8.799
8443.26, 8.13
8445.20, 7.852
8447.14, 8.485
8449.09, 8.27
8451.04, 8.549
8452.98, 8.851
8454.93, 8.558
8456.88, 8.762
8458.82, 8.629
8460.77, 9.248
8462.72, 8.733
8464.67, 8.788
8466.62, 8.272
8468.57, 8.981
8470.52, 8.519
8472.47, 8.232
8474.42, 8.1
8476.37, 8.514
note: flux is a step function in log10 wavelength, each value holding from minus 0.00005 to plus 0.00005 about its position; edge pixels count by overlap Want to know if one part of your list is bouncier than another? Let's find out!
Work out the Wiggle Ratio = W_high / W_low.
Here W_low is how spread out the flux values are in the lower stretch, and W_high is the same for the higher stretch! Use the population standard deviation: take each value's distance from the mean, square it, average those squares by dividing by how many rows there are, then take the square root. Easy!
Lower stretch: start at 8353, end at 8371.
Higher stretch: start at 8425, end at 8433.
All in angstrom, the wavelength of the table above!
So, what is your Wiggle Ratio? 2.1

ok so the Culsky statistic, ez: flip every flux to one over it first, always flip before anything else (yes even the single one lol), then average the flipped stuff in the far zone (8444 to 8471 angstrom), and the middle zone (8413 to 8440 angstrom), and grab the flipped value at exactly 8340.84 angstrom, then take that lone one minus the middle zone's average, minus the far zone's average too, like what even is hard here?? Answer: -0.130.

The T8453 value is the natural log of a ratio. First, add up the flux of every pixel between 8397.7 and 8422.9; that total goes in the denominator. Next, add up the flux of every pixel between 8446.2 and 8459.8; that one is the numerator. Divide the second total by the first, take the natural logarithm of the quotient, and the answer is -0.6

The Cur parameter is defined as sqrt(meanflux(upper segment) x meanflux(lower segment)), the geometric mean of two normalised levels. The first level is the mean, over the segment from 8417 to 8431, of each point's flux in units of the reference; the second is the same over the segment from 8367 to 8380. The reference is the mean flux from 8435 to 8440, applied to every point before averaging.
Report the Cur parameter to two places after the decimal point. 1.00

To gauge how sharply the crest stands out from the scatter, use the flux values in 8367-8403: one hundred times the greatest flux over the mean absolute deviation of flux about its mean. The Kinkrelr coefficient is 2614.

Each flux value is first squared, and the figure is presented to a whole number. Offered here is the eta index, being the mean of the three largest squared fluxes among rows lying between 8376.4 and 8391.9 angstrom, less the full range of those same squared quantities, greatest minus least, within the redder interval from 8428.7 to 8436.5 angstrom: 58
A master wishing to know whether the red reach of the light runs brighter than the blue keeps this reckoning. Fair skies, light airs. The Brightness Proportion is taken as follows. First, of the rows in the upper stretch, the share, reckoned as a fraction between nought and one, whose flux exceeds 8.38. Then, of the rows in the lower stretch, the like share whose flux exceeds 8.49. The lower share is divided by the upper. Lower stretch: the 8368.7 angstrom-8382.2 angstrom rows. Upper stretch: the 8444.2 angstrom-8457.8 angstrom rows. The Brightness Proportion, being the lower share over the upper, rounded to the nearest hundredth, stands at 0.60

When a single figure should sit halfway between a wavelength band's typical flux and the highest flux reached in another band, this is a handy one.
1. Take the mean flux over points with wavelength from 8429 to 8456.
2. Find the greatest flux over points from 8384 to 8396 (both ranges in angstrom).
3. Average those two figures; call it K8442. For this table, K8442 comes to 8.83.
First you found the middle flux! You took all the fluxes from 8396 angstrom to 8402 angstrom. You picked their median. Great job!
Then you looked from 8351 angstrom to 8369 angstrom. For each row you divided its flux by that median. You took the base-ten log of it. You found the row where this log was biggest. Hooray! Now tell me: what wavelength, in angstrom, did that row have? 8365.85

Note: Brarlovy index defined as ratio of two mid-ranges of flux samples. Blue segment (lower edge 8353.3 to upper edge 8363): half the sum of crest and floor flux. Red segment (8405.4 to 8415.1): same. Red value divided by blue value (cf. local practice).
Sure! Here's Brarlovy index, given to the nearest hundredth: 1.01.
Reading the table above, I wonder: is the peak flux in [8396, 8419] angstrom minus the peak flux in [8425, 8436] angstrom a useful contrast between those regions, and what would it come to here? 0.53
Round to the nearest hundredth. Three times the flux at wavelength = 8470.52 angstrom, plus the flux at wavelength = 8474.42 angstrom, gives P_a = 33.66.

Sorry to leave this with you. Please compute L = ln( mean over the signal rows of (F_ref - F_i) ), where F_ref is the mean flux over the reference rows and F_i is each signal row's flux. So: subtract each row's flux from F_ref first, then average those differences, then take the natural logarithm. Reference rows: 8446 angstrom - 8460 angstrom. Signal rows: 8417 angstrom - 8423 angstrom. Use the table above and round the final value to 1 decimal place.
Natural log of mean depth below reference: -0.8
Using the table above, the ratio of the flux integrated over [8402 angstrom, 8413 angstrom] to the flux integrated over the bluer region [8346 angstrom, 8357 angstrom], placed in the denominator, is 0.99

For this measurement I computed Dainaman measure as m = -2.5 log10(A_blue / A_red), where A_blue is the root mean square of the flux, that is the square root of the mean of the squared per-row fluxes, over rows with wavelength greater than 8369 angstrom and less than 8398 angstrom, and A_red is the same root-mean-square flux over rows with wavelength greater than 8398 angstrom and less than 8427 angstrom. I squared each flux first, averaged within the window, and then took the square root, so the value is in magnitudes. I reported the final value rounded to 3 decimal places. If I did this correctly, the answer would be -0.016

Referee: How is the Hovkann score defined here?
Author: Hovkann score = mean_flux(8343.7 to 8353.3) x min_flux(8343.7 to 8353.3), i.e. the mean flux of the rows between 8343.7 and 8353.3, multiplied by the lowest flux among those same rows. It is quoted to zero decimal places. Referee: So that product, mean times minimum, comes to 66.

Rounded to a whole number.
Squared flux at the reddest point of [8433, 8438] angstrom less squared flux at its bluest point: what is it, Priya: 22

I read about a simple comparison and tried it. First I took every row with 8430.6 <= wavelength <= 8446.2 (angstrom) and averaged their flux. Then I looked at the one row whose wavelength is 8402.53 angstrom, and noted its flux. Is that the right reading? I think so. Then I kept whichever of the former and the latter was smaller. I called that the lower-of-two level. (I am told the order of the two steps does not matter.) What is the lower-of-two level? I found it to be 7.99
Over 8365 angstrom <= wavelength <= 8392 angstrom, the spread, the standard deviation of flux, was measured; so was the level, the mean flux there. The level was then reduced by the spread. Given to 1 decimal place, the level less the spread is 8.3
